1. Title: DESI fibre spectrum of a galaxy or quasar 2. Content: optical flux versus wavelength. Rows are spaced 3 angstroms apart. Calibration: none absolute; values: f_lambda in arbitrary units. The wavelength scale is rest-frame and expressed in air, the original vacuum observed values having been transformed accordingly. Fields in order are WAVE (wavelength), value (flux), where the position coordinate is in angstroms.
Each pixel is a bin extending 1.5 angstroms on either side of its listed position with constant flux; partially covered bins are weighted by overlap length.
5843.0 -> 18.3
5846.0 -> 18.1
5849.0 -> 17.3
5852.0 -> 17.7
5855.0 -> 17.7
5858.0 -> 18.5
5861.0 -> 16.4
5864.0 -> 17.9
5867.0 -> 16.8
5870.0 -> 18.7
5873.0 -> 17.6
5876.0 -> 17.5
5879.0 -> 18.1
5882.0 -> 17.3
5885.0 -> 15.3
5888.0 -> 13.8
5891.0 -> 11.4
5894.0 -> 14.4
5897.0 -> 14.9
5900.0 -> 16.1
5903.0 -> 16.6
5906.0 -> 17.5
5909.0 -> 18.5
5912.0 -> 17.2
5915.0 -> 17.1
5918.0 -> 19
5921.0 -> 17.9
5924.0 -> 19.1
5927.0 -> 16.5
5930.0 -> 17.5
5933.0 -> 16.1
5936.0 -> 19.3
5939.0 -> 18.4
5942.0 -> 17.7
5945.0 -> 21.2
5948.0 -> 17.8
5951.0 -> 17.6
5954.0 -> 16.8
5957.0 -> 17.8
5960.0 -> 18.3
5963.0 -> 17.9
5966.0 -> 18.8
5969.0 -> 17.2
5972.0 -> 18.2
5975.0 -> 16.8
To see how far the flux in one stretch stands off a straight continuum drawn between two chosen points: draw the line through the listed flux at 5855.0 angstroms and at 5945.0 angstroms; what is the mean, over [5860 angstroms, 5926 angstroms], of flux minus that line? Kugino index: -2.4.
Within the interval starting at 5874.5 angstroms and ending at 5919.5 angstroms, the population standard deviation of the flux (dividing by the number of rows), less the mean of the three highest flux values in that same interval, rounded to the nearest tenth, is -16.6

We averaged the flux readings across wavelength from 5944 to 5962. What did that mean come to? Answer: 18.2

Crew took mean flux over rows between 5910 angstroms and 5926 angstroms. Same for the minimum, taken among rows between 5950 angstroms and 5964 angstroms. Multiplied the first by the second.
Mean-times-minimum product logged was 303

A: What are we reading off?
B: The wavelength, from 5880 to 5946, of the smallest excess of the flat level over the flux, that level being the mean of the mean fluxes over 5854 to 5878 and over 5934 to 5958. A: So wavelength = 5945.0 angstroms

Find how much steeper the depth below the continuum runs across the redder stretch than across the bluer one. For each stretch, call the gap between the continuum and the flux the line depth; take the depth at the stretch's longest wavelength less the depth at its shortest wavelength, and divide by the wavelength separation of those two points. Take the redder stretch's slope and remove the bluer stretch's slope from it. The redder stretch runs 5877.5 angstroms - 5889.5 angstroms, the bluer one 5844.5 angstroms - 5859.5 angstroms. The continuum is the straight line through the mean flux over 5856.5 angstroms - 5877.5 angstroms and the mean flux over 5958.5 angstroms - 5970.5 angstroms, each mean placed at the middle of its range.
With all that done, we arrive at 0.5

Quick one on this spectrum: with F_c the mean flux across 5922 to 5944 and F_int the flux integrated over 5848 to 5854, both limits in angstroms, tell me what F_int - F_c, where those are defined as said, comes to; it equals 87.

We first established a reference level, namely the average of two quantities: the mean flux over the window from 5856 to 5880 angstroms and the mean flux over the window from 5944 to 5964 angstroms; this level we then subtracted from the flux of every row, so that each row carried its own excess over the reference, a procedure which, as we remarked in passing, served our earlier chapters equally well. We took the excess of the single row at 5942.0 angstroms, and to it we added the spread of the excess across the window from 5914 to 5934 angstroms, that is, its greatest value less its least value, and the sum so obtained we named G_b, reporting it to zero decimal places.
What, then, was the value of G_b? 3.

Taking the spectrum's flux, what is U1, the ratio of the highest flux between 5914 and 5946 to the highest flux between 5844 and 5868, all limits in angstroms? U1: 1.15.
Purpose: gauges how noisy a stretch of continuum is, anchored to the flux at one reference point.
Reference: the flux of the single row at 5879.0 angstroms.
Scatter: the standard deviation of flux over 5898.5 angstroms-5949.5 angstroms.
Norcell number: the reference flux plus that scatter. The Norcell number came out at 19.4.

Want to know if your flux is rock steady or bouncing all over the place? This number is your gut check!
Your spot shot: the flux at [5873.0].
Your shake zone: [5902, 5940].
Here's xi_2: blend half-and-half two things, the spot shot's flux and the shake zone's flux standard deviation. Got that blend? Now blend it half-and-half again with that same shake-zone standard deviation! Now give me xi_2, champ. 5.2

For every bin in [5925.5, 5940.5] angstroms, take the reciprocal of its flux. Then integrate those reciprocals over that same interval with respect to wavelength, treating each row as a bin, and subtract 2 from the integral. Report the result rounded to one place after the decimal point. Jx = -1.1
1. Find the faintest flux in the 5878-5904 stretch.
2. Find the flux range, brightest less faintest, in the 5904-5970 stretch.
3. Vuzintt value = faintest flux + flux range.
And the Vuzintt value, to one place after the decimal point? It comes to 16.5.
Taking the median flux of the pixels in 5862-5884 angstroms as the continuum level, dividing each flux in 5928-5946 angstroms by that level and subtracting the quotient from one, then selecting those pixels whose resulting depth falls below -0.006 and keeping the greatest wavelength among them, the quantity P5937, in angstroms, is 5945.0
